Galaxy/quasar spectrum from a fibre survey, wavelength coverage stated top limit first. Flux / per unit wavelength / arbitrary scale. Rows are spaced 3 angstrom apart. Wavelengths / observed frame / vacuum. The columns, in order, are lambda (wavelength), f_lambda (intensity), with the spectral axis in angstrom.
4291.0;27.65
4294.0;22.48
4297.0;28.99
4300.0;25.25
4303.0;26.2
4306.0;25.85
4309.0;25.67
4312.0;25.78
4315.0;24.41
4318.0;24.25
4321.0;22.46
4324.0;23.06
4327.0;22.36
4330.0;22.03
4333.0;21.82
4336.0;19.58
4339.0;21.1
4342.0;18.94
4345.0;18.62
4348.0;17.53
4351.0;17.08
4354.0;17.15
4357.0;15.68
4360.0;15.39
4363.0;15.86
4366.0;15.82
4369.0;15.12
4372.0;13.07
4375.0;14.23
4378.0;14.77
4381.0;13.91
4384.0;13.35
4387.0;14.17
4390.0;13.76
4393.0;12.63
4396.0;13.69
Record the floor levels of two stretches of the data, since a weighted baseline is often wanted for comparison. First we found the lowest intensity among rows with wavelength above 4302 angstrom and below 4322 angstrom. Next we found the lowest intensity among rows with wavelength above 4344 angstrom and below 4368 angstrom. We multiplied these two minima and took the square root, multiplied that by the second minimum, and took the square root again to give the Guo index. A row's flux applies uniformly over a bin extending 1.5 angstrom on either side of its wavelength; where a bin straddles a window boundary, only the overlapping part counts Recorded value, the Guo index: 16.9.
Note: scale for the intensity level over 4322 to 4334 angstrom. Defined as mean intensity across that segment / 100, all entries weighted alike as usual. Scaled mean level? 0.223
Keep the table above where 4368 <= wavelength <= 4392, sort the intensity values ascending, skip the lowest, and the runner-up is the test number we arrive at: 13.35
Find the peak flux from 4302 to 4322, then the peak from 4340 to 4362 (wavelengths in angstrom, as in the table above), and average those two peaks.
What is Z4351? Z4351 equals 22.6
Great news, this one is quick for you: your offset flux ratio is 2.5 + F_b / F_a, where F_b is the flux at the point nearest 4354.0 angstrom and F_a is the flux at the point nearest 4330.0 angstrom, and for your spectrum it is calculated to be 3.28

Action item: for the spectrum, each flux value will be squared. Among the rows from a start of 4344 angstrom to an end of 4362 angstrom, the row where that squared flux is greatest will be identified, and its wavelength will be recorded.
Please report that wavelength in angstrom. 4345.0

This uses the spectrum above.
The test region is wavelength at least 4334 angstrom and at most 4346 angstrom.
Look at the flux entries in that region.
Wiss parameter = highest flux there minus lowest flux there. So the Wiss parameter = 2.5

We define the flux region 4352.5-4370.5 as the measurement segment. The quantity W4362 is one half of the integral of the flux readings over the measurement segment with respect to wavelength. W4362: 143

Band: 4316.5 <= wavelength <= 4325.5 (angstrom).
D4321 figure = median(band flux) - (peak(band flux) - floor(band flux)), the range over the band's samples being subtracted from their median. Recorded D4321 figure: 21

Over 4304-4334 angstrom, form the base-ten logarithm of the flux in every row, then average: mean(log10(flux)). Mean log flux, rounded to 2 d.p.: 1.38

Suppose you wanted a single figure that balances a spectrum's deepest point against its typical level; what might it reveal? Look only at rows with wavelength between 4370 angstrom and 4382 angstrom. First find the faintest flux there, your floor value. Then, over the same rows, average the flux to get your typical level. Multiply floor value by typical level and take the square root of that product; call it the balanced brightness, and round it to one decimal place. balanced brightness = 13.5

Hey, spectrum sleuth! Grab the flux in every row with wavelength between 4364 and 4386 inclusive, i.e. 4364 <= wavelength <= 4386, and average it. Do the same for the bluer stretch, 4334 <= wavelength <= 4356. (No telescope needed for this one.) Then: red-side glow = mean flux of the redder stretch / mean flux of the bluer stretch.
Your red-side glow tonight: 0.77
